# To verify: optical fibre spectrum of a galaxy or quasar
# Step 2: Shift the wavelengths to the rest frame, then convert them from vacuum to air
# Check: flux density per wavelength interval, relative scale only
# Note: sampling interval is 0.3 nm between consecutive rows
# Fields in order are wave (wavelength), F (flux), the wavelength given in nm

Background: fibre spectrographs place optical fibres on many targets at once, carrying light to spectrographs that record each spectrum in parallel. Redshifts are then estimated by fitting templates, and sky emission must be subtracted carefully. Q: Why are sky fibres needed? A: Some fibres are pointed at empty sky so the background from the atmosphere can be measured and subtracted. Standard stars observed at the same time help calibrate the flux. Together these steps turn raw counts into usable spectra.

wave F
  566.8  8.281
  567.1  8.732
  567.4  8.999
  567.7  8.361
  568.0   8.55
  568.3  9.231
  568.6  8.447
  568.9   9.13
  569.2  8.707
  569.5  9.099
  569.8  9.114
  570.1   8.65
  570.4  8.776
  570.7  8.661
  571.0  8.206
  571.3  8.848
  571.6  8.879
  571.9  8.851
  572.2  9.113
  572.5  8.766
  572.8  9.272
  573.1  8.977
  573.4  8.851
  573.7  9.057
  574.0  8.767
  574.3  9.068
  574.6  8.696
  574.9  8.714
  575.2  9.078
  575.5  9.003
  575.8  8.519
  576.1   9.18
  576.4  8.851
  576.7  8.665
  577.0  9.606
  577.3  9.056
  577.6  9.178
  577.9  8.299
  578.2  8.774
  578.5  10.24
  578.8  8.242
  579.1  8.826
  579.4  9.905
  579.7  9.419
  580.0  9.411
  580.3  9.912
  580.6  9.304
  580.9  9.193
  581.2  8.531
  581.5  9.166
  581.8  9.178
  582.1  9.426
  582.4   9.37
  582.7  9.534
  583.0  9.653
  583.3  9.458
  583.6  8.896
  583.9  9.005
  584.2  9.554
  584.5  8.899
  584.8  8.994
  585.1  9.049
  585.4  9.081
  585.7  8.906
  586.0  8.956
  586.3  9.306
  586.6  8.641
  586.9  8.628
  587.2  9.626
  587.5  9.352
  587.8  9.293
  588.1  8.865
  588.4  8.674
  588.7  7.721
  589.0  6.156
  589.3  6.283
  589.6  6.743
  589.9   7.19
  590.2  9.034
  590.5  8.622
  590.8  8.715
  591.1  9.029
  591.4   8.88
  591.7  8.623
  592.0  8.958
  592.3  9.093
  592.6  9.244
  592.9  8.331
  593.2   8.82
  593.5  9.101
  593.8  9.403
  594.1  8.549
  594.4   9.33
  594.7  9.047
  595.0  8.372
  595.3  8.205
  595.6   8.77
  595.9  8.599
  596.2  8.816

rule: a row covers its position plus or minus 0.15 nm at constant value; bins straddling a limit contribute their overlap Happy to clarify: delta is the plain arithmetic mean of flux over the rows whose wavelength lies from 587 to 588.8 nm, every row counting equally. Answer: 8.92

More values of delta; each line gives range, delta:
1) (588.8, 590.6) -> 7.34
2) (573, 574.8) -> 8.90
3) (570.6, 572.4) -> 8.76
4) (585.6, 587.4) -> 9.01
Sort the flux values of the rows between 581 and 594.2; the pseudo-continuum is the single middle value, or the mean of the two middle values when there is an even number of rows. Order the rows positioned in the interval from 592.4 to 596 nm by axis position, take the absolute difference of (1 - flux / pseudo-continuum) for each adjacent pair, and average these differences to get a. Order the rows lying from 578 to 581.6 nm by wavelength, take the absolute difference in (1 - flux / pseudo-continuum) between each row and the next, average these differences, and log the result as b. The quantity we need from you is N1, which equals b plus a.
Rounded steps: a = 0.056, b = 0.082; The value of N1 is 0.14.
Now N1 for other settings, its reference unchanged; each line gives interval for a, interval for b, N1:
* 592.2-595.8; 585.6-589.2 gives 0.11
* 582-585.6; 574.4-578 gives 0.07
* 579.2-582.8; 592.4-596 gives 0.09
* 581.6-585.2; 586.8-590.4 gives 0.10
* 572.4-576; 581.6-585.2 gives 0.06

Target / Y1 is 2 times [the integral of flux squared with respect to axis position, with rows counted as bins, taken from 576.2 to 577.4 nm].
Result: 197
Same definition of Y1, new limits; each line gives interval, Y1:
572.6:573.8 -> 196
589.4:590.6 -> 148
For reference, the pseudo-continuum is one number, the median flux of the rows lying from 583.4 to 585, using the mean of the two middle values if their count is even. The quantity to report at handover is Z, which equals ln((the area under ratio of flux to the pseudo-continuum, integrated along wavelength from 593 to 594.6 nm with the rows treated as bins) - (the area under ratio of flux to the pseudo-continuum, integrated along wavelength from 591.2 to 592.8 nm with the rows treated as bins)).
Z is -4.3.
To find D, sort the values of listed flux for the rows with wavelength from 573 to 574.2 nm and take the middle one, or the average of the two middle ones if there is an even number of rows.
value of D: 8.91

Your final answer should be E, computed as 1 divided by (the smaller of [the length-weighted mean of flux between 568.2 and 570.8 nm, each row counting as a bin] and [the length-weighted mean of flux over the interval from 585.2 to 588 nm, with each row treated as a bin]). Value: 0.113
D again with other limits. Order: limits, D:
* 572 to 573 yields 9.11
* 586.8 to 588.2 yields 9.29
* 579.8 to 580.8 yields 9.41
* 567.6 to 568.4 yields 8.55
